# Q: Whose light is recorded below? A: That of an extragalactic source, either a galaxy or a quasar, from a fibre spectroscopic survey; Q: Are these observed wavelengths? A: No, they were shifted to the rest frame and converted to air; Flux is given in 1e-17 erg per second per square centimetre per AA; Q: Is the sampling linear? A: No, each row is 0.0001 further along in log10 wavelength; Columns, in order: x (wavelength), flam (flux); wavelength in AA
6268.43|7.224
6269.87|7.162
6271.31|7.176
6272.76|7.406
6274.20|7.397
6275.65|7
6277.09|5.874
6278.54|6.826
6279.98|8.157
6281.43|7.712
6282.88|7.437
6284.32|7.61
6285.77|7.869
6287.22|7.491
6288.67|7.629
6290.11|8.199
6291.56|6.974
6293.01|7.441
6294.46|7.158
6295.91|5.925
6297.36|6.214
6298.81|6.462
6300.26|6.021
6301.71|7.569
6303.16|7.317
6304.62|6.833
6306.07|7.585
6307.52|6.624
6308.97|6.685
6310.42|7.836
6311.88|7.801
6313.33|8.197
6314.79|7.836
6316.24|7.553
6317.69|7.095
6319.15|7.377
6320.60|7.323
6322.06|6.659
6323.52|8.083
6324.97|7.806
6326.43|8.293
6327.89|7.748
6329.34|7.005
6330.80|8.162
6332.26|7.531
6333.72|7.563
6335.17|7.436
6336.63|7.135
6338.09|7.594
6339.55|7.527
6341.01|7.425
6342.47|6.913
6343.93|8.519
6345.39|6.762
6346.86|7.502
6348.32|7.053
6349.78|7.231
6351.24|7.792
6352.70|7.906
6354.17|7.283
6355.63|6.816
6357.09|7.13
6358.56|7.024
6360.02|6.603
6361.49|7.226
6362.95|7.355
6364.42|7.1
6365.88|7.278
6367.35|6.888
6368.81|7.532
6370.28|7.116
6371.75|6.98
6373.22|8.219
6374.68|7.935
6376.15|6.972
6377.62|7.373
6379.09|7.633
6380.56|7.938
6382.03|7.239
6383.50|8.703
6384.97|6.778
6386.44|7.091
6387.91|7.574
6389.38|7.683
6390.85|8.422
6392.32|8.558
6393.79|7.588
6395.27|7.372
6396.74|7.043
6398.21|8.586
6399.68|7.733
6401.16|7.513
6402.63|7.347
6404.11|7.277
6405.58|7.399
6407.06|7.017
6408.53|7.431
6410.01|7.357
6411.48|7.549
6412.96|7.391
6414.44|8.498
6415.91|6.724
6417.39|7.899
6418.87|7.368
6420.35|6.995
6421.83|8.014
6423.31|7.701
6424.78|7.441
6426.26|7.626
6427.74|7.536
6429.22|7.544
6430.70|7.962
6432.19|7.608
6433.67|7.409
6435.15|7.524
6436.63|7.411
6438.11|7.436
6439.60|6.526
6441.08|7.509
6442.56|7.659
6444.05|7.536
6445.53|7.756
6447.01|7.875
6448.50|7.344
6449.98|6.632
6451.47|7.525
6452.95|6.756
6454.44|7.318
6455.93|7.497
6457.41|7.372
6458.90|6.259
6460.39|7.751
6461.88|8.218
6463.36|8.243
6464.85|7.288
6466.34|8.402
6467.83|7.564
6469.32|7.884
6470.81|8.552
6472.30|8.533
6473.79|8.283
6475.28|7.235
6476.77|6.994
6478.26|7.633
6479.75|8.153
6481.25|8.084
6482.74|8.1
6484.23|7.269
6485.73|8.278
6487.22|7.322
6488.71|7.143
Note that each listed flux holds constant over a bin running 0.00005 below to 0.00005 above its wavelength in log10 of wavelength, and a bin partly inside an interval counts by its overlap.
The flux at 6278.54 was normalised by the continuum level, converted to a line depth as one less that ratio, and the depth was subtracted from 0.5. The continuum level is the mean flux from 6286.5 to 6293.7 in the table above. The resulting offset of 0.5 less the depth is 0.404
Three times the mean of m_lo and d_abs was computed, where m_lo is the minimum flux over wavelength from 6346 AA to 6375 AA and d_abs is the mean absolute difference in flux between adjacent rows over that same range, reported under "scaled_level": 10.5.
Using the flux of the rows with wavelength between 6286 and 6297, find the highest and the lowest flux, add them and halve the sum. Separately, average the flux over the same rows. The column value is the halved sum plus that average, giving 14.3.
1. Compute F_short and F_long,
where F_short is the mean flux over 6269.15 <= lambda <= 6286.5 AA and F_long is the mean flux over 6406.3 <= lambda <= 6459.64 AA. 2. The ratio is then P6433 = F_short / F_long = 0.985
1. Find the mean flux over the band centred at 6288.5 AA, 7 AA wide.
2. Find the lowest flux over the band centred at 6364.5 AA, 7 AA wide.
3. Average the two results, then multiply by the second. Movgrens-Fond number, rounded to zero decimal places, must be 50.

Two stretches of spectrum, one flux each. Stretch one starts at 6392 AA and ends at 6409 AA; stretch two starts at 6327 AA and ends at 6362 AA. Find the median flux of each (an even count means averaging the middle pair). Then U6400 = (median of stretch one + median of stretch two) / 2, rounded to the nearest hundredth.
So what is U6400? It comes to 7.38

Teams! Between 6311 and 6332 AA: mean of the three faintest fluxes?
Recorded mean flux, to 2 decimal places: 6.92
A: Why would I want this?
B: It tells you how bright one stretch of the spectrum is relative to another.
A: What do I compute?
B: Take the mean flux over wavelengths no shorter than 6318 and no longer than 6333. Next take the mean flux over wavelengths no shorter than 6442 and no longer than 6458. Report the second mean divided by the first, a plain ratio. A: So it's 0.97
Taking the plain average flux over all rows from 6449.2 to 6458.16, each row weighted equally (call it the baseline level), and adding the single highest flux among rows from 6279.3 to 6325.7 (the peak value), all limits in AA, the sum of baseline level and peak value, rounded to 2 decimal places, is 15.38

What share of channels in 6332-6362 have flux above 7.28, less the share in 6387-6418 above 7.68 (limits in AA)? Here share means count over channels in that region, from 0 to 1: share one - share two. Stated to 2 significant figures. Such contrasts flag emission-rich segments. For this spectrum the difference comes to 0.19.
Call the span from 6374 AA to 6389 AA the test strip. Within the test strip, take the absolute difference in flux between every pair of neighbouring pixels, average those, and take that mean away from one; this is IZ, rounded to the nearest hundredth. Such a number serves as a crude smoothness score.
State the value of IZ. 0.24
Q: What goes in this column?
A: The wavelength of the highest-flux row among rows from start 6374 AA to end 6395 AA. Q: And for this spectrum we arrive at 6383.50 AA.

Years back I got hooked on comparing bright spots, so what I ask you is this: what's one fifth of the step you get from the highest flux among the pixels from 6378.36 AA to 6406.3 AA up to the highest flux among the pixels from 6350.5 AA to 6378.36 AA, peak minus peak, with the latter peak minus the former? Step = -0.10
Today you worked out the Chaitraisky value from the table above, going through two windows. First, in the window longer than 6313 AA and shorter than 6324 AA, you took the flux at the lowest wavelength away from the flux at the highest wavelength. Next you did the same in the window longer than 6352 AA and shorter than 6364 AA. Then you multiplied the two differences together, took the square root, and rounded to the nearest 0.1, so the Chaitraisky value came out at 0.3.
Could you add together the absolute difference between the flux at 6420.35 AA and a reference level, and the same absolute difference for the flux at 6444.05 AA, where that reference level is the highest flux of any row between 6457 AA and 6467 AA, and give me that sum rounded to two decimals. 2.27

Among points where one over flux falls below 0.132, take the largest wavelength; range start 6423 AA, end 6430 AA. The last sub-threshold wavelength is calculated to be 6426.26 AA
